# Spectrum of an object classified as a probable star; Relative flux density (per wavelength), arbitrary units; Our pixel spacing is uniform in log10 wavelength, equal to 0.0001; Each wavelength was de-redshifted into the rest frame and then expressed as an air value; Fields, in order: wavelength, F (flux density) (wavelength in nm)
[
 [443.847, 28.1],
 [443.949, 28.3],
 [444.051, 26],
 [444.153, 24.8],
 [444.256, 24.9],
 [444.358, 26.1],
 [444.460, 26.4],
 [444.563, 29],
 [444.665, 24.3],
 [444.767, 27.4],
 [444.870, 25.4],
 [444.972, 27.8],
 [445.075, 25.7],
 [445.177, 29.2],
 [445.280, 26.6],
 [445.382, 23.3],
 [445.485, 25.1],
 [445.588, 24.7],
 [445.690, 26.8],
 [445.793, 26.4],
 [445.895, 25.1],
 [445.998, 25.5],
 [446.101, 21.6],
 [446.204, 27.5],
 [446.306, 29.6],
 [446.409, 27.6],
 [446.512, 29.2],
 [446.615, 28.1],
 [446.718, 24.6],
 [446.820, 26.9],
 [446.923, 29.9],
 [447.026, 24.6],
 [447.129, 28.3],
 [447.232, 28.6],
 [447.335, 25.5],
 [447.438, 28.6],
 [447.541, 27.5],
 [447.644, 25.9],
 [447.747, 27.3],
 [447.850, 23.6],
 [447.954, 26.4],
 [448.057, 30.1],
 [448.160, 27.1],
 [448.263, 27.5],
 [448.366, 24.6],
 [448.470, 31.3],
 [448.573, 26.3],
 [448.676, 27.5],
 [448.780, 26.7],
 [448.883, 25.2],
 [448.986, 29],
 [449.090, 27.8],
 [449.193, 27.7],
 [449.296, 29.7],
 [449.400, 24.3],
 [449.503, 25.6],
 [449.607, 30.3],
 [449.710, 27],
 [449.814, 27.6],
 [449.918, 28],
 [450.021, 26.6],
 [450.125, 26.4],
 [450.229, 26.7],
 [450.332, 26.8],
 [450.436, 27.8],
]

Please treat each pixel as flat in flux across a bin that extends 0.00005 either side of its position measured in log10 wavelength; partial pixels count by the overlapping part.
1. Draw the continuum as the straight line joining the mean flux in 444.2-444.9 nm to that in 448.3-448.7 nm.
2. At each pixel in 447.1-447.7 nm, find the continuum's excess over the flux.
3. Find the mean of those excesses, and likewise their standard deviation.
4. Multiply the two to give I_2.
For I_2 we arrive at -0.4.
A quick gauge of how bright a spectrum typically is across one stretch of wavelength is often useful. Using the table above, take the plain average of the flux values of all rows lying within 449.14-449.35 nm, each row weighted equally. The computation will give 28.7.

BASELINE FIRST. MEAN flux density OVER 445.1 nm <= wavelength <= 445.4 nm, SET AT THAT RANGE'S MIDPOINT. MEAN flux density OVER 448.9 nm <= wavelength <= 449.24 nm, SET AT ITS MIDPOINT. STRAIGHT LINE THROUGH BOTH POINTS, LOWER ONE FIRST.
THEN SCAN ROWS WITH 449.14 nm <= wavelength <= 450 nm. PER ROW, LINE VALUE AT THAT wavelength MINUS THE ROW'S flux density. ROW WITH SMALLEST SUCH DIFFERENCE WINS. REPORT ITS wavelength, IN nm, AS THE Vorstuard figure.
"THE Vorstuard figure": 449.607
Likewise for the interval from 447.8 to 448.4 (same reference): 448.057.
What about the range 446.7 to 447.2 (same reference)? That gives 446.923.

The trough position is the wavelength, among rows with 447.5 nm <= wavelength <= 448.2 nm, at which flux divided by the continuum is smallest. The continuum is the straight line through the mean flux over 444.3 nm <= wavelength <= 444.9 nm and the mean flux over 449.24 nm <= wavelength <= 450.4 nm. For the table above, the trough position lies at 447.850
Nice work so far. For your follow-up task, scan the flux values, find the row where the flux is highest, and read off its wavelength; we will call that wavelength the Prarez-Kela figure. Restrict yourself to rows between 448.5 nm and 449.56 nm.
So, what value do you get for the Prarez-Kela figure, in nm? 449.296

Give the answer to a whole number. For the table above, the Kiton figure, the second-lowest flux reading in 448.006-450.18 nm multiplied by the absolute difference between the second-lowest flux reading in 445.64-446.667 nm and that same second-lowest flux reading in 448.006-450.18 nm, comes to 12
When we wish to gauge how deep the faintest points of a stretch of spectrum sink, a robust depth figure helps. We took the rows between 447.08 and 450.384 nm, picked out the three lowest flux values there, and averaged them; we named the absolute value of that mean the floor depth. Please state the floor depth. 24.2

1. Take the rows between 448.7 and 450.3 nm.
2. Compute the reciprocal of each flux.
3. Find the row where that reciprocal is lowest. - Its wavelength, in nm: 449.607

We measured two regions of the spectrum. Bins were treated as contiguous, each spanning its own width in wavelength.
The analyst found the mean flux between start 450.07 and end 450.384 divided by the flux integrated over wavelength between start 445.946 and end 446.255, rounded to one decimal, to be 3.5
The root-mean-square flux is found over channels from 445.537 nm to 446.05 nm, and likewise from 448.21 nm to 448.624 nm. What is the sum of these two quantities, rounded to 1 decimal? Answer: 53.2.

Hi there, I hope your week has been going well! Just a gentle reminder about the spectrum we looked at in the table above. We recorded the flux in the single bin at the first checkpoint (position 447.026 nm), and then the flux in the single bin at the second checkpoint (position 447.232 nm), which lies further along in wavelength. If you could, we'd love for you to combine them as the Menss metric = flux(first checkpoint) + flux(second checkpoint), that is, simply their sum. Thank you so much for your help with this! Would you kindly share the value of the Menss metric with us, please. 53.2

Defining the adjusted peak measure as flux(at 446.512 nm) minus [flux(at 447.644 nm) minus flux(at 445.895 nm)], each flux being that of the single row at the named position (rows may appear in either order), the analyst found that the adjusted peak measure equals 28.4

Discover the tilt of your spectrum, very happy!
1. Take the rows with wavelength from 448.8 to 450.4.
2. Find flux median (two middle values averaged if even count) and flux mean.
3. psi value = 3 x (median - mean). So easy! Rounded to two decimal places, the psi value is -0.74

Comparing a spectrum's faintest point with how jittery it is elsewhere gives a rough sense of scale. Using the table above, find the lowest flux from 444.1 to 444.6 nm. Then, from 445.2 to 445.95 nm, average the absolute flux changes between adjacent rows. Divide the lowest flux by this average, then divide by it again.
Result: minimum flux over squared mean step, 10.3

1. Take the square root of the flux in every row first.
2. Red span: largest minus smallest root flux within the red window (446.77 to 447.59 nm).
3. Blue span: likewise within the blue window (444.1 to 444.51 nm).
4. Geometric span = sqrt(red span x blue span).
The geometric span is 0.28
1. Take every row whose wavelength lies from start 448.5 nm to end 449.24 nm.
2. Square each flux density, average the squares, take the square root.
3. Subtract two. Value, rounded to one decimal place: 25.2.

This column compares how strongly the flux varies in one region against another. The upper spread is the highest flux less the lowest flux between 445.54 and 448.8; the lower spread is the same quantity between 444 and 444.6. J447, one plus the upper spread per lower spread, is 3.3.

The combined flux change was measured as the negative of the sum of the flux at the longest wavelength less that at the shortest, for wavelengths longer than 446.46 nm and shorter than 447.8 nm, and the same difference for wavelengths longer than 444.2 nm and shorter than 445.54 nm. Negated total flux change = 1.7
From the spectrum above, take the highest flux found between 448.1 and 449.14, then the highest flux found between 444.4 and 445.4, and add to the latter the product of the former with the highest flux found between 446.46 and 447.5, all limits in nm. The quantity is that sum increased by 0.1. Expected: 965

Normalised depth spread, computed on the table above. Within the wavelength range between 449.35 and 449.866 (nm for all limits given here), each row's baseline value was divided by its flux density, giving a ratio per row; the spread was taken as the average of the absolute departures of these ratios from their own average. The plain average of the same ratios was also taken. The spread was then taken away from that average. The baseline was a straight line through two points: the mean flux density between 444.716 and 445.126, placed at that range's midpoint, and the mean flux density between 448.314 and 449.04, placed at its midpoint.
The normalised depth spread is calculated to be 0.96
